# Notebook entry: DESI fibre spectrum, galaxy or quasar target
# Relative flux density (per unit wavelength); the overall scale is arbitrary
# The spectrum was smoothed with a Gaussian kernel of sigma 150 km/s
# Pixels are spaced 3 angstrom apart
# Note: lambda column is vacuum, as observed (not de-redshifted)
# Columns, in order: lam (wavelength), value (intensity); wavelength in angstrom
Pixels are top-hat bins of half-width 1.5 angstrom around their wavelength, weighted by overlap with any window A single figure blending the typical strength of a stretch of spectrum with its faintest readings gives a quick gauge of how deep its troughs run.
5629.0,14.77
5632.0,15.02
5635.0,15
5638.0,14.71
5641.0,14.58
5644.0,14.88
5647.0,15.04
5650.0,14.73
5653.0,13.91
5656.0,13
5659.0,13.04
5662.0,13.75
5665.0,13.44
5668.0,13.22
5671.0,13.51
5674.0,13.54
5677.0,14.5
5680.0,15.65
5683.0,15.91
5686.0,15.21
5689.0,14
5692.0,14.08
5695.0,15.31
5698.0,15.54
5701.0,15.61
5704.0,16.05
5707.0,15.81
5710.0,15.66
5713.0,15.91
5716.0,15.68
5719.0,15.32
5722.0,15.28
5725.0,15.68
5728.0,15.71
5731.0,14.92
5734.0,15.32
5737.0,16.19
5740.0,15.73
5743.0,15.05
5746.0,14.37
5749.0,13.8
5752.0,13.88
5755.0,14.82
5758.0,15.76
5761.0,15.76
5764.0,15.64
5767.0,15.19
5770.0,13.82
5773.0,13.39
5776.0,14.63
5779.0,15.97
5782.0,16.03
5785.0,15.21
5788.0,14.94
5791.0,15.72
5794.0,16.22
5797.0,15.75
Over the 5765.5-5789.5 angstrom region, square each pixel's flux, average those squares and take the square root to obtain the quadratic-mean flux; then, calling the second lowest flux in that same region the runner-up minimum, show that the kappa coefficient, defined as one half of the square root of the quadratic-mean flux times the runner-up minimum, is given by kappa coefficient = 7.18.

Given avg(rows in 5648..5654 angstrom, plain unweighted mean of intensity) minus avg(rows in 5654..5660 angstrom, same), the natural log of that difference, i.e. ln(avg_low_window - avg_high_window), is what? 0.3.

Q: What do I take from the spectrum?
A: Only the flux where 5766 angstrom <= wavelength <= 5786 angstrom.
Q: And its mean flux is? 14.9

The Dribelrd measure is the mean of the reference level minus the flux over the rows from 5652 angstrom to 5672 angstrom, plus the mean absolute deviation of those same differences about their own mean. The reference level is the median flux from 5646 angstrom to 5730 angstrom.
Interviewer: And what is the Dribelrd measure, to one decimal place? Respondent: 2.1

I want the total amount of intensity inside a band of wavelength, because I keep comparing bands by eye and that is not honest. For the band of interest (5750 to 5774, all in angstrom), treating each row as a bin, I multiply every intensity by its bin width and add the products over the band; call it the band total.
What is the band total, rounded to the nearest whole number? 355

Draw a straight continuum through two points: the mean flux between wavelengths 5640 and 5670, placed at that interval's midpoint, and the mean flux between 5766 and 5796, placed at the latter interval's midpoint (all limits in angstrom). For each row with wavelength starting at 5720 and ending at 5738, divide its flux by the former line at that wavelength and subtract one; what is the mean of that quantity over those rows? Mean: 0.059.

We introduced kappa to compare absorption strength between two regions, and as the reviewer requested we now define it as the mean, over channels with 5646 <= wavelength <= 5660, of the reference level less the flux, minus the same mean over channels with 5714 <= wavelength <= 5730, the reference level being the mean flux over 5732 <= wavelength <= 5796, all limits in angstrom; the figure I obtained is 1.6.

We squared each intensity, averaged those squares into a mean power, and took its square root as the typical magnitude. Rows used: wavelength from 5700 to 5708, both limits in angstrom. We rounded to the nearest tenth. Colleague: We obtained 15.8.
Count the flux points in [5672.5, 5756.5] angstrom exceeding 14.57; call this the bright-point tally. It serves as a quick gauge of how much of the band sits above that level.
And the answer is 21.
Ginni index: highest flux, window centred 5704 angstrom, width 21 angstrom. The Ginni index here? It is 16.05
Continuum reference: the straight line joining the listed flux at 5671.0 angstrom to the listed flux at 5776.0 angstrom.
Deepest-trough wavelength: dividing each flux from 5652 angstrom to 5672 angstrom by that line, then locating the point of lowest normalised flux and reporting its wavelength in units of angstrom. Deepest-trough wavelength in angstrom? 5656.0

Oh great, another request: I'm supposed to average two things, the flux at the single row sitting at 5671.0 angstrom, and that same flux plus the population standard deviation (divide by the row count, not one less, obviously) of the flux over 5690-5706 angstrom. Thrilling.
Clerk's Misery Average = 13.8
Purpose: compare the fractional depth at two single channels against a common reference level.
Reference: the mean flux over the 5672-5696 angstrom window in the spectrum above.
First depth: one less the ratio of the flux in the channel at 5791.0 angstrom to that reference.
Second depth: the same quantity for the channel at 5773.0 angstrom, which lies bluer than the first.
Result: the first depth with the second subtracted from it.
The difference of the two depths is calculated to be -0.16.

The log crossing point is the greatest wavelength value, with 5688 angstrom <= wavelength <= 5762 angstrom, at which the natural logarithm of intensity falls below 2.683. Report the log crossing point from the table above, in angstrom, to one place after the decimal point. 5752.0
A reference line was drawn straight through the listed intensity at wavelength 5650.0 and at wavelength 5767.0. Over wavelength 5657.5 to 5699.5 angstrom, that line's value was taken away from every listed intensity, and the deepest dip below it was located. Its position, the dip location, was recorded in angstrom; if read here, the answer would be 5659.0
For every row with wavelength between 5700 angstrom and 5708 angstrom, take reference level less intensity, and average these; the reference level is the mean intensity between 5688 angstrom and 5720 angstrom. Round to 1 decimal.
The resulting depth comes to -0.5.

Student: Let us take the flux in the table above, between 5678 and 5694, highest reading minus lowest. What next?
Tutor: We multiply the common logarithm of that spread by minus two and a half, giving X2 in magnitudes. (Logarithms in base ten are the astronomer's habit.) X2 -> -0.7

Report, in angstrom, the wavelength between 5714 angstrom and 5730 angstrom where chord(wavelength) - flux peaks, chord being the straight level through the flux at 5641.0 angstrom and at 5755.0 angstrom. 5722.0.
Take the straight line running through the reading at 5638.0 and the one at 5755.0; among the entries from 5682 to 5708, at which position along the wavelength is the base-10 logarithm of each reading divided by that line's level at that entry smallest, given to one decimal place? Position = 5689.0 angstrom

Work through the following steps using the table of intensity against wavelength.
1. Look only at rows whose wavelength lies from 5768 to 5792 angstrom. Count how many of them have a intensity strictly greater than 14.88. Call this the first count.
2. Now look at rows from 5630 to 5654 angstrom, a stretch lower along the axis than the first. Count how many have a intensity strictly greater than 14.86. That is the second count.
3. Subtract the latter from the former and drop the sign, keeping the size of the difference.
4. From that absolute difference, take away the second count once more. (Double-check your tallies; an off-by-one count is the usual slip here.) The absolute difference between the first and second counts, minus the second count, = -3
